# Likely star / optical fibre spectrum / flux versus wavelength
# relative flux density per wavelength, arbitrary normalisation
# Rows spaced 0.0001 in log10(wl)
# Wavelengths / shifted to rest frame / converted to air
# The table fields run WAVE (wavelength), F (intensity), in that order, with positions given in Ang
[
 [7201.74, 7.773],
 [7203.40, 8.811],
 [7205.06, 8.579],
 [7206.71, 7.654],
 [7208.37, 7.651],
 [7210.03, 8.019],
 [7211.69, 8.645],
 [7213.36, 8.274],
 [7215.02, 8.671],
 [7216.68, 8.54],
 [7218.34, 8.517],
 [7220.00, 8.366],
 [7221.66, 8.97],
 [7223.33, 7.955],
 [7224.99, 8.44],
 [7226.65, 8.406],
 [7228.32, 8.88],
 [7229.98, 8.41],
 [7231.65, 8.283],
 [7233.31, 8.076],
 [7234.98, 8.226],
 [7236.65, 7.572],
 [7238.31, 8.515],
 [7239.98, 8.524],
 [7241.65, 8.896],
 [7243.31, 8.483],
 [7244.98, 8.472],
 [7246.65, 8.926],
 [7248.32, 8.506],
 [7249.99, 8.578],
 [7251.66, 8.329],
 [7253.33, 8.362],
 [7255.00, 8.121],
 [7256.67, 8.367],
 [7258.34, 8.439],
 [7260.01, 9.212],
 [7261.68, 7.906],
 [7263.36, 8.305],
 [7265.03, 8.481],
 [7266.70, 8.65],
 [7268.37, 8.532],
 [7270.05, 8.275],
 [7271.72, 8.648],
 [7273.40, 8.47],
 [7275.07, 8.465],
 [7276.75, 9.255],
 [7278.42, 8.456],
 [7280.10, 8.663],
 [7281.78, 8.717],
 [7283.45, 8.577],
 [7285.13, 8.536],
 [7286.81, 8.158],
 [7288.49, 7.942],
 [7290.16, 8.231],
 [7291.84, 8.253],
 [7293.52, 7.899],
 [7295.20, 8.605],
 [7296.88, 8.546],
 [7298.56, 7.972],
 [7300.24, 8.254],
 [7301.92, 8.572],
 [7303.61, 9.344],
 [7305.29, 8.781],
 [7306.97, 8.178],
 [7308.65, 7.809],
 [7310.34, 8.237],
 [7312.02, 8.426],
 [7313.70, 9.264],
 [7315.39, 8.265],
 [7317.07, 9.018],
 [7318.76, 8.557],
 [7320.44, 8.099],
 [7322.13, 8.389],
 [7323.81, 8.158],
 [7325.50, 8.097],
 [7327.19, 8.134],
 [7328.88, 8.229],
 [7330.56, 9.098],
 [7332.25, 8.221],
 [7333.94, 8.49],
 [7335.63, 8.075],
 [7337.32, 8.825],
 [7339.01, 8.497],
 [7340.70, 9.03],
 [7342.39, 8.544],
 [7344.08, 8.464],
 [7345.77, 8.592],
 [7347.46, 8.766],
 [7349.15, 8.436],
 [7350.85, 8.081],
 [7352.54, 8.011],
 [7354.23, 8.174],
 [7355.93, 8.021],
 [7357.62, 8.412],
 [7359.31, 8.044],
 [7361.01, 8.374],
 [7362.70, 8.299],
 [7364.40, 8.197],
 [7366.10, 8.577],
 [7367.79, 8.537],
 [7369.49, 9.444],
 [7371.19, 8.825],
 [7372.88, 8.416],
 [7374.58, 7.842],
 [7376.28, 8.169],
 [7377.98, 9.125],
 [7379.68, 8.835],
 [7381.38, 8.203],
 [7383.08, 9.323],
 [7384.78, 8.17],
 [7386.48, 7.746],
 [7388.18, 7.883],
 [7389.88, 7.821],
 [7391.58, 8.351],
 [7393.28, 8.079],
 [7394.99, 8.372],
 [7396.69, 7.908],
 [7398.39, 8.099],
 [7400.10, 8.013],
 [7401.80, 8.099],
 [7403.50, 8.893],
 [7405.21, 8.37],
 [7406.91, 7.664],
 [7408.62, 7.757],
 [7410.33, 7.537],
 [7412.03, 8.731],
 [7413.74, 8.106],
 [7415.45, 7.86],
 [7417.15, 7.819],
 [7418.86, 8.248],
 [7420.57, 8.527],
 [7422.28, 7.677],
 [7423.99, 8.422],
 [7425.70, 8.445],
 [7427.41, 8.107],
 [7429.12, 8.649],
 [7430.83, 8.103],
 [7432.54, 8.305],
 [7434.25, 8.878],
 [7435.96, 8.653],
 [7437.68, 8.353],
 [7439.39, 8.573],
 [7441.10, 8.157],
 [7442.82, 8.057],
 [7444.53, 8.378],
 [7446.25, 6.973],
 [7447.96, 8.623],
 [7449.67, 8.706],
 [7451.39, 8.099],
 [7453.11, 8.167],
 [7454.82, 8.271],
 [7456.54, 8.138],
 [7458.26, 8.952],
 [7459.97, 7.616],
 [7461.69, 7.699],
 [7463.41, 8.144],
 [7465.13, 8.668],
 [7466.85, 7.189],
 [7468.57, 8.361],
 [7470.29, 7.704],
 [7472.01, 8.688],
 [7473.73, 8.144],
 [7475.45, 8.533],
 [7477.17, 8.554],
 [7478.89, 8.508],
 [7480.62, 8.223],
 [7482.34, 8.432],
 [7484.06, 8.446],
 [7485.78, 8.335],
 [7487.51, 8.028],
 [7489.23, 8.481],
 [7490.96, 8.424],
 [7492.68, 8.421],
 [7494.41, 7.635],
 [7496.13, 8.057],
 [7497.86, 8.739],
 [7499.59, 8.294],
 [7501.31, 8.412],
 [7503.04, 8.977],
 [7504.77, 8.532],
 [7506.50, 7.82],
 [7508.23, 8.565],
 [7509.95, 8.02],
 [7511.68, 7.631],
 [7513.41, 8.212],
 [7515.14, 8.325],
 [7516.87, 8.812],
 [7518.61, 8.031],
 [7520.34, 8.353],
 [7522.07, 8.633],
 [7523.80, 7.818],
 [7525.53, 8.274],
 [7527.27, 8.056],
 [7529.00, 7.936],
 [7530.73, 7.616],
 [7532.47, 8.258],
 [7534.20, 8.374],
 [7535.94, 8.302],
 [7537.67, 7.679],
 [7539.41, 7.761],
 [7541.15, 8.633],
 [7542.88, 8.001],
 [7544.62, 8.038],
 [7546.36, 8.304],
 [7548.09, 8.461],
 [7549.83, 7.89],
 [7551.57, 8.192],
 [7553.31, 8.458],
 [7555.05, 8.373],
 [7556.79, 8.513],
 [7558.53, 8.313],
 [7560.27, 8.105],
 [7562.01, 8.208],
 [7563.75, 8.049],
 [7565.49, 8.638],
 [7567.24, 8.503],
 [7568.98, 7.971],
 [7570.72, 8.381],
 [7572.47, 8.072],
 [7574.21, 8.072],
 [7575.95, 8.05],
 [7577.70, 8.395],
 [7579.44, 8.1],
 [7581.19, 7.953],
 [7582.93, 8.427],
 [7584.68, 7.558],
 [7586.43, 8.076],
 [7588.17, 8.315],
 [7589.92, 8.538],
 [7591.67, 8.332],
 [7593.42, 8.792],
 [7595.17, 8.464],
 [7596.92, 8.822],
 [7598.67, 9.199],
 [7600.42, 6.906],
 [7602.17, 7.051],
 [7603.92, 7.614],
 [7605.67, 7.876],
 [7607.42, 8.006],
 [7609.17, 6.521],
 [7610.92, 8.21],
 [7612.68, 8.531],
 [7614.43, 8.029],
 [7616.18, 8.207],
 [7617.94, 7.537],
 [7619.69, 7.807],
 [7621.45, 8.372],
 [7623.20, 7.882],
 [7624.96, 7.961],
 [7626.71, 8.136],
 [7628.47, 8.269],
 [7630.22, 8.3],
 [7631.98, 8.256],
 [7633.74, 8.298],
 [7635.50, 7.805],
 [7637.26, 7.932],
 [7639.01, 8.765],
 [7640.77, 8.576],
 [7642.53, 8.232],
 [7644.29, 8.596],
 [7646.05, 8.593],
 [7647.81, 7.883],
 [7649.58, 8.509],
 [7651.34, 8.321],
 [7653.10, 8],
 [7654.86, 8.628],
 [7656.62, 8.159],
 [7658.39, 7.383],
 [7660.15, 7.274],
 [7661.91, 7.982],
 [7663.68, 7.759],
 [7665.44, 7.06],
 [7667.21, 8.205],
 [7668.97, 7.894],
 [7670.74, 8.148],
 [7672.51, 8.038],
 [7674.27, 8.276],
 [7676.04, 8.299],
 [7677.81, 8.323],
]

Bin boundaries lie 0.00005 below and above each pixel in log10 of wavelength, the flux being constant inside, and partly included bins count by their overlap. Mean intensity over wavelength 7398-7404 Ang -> 8.3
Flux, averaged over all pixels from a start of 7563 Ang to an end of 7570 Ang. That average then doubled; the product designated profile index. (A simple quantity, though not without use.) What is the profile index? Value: 16.6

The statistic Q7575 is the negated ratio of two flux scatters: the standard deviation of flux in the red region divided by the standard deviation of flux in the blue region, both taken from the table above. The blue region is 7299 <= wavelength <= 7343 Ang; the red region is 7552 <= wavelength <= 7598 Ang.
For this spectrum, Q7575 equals -0.70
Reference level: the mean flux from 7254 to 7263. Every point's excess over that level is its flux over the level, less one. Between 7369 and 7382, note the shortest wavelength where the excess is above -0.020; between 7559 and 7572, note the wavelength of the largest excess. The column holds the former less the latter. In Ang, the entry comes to -196.0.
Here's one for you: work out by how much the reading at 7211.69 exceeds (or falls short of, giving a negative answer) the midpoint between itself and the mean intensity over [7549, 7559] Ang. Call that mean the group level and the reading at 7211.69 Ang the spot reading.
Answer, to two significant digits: 0.18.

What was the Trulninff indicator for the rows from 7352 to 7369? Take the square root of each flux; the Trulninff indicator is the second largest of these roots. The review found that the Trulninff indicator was 2.92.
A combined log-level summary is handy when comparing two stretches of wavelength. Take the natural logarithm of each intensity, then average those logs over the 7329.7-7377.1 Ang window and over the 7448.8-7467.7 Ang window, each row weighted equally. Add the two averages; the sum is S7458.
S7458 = 4.23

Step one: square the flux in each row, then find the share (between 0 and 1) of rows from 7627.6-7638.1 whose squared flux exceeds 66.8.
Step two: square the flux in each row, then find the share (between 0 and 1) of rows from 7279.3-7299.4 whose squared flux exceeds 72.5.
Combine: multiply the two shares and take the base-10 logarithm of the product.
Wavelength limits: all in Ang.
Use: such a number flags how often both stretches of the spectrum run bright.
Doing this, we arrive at -0.48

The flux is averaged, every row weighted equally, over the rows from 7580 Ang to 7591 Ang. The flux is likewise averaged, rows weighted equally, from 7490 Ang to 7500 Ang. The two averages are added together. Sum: 16.4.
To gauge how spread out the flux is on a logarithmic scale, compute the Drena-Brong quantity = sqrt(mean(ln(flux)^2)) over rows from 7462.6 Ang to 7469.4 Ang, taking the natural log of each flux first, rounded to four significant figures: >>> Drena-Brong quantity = 2.089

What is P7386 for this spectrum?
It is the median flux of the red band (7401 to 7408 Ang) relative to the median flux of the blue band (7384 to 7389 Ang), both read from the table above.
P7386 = 1.04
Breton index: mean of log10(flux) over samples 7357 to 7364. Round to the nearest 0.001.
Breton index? 0.918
